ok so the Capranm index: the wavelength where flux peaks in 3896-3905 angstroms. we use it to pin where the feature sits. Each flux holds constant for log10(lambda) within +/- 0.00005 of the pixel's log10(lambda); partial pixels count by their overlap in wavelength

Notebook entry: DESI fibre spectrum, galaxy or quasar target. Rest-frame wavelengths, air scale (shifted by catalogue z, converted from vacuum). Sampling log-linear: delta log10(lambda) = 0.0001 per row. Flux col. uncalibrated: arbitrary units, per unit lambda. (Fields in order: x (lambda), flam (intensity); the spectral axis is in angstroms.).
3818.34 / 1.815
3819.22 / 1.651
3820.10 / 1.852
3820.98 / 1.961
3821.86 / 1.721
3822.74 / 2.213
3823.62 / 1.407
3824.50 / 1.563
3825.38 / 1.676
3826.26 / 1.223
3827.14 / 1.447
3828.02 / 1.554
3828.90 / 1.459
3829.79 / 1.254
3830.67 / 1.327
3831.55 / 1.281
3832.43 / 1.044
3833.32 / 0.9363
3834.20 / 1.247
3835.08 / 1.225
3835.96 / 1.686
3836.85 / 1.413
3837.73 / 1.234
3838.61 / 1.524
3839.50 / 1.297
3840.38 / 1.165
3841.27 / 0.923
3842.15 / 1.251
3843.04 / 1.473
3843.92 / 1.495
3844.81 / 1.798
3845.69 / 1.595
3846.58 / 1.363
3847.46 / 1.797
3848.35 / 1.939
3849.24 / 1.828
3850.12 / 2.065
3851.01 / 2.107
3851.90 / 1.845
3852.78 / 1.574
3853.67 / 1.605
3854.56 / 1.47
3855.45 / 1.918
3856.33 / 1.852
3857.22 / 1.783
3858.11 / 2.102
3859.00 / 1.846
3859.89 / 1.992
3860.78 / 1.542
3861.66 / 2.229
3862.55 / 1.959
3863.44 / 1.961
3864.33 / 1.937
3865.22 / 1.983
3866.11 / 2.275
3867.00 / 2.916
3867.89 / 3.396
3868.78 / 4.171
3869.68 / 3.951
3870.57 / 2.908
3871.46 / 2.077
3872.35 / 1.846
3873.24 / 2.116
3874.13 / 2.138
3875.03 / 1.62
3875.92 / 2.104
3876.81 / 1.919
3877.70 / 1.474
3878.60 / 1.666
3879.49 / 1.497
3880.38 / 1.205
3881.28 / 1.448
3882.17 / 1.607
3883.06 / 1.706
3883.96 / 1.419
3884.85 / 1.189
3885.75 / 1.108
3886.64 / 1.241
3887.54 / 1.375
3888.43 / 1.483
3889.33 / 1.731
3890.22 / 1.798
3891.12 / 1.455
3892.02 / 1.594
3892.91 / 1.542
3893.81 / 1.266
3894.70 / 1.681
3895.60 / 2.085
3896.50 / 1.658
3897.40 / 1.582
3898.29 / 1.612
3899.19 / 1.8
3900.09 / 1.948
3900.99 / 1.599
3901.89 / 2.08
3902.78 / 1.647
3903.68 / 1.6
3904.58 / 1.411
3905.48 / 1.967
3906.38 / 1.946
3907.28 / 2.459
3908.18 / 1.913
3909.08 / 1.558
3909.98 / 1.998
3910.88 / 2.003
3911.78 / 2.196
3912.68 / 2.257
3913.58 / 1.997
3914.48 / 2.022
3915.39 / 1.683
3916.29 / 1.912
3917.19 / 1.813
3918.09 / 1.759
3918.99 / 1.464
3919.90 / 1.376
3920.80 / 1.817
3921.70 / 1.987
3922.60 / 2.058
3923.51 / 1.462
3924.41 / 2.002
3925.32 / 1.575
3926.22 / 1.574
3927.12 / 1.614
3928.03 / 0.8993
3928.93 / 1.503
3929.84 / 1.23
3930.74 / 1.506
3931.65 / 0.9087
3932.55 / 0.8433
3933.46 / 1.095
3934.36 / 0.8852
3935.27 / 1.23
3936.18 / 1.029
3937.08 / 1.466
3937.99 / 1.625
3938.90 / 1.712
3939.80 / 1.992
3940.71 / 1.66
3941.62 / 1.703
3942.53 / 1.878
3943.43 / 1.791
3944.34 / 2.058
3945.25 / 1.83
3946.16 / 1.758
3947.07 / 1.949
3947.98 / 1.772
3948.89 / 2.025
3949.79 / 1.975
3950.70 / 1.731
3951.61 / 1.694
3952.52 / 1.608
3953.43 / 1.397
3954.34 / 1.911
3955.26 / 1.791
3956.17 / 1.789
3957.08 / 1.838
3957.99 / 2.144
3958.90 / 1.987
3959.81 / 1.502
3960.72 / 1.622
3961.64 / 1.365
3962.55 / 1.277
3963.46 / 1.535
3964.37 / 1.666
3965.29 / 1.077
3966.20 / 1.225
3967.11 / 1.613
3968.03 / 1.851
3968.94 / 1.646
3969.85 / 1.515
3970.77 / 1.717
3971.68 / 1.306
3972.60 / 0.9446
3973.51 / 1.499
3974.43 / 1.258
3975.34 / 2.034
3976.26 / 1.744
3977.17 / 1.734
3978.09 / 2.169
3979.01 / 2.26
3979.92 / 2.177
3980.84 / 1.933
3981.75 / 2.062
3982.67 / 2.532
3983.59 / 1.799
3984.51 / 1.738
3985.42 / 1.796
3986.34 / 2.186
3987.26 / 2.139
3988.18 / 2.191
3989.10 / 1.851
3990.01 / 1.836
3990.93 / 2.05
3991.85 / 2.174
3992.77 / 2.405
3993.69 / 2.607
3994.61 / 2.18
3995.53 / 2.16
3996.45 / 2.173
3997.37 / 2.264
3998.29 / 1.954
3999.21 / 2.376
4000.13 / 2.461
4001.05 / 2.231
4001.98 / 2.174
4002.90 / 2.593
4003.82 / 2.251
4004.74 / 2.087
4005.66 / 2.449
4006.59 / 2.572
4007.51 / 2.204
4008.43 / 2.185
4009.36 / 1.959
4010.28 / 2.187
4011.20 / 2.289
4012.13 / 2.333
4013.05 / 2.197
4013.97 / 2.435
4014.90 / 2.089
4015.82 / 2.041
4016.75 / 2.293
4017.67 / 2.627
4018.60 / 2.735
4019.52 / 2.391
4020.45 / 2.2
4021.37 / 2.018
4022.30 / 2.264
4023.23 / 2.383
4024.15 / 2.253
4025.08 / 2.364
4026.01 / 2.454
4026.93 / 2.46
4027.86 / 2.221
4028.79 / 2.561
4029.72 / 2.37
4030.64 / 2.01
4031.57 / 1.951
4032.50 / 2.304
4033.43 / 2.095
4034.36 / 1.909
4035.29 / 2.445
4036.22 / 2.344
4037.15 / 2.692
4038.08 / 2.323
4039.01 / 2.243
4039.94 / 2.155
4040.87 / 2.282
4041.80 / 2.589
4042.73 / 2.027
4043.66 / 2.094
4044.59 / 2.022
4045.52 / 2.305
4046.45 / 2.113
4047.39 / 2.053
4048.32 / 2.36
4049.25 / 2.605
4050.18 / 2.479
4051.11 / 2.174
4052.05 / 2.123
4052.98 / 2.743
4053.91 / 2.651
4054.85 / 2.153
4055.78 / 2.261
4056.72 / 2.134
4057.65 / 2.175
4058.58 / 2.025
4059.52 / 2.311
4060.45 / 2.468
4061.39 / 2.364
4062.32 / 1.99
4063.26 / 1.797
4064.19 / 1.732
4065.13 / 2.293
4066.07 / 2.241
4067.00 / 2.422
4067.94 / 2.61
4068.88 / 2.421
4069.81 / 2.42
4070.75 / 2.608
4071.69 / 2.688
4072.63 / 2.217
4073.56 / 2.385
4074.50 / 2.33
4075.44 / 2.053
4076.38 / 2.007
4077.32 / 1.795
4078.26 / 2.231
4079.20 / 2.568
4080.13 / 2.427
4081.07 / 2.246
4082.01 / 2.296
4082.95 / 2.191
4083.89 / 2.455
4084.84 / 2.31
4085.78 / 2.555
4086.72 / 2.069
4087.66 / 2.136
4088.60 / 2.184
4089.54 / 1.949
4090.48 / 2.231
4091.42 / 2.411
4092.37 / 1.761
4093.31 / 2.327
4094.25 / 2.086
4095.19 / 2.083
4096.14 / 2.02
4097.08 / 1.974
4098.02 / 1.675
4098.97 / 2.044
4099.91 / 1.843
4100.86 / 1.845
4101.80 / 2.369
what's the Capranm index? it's 3901.89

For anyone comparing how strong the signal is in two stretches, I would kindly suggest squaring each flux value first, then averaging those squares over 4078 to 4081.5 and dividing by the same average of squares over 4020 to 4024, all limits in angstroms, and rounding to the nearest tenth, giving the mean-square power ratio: 1.1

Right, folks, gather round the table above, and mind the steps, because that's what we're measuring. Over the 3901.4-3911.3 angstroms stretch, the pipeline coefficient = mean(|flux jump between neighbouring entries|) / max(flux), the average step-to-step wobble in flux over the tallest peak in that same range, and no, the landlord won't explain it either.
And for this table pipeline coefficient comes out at 0.126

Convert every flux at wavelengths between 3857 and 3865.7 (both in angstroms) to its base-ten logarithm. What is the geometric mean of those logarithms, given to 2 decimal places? 0.28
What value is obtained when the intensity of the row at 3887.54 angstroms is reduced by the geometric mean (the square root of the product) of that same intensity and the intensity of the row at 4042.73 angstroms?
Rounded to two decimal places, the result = -0.29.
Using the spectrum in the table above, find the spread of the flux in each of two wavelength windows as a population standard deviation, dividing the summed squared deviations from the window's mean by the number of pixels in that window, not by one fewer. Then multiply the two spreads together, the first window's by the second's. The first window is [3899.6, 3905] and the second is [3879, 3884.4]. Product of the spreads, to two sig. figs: 0.036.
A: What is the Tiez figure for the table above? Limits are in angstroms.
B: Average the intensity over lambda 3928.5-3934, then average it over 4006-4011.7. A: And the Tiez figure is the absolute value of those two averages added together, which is 3.41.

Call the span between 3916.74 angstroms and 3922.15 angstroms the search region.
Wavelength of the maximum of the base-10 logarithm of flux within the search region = 3921.70 angstroms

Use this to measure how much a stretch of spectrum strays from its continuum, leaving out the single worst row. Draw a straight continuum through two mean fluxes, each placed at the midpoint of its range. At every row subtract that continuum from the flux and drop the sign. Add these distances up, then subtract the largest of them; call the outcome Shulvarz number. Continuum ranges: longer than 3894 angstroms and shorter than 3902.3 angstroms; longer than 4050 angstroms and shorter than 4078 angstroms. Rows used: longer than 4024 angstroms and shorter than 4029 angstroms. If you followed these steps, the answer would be 1.0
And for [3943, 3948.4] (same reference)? 0.5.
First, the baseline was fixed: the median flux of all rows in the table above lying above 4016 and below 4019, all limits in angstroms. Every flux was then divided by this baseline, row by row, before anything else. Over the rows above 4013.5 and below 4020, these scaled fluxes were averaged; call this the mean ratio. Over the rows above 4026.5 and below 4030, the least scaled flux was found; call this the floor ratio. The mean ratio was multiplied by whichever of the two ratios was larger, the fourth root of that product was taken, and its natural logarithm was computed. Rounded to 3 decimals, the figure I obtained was -0.051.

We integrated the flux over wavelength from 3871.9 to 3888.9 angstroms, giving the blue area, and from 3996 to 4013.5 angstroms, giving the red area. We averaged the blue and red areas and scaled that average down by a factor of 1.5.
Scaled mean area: 22.2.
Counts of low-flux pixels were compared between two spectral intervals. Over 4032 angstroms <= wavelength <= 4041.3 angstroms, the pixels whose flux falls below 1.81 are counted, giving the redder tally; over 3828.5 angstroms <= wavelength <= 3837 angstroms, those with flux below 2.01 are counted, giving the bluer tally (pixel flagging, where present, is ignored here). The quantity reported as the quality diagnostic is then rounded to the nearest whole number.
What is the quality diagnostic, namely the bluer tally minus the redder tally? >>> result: 10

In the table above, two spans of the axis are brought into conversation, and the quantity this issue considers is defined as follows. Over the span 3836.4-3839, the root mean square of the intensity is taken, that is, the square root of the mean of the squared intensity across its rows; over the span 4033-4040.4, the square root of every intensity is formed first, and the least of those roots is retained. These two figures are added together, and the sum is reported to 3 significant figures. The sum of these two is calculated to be 2.78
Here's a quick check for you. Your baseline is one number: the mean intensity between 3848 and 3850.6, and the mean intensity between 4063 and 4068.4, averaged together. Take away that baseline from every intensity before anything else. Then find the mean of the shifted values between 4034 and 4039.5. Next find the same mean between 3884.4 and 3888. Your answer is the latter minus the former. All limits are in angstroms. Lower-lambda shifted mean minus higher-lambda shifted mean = -1.1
